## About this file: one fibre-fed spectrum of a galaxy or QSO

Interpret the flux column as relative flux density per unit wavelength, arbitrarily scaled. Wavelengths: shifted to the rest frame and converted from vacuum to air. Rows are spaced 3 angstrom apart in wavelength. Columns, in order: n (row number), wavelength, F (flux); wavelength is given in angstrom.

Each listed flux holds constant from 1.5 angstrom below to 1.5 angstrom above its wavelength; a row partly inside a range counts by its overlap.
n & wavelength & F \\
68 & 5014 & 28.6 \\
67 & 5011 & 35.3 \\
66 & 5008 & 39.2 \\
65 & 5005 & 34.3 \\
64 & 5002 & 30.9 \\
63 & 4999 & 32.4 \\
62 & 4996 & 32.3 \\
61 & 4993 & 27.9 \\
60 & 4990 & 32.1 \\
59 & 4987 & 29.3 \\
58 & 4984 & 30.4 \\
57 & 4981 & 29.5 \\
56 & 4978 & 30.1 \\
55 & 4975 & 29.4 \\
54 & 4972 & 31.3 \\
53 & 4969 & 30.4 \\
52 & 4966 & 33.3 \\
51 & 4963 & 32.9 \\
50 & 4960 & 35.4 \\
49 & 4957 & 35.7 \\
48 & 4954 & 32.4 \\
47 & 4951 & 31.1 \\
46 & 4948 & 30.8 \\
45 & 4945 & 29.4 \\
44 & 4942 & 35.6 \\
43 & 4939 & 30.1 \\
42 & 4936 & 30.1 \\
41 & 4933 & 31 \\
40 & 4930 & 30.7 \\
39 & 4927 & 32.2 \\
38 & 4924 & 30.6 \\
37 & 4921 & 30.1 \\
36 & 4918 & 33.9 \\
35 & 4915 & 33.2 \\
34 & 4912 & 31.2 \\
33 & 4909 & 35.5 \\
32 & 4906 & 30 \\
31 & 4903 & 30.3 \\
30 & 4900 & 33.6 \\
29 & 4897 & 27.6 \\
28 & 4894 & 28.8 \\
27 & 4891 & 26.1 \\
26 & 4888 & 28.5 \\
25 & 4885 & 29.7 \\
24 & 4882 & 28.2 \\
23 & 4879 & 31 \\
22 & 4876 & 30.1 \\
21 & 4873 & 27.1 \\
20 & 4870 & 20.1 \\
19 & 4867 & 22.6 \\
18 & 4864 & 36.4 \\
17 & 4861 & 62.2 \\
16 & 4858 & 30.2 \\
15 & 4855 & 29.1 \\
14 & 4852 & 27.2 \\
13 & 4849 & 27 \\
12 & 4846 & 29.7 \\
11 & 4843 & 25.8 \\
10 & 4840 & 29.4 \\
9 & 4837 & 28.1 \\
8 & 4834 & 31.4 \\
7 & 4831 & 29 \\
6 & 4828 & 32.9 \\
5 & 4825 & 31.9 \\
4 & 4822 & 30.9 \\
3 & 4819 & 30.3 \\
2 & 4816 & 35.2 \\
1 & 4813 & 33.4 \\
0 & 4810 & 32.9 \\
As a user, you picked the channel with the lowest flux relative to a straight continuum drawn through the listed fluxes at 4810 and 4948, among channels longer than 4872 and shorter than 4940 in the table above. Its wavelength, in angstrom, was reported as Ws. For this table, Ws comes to 4891 angstrom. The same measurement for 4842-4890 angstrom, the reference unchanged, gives 4870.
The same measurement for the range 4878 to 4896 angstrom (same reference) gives 4891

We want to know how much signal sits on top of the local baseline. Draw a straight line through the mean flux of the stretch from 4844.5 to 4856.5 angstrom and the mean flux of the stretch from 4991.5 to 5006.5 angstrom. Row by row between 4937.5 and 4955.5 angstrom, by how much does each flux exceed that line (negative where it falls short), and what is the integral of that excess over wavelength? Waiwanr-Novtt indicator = 21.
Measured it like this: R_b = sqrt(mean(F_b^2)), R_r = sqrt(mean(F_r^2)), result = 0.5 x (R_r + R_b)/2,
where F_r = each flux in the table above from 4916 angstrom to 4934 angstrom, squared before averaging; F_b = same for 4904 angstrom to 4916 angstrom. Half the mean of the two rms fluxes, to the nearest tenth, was 16.0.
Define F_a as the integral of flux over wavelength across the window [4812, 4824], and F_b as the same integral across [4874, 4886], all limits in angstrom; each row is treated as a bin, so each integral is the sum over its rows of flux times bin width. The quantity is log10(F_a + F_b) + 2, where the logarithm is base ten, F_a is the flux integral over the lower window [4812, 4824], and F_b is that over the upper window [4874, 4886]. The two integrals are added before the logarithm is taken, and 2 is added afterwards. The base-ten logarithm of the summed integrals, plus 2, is 4.87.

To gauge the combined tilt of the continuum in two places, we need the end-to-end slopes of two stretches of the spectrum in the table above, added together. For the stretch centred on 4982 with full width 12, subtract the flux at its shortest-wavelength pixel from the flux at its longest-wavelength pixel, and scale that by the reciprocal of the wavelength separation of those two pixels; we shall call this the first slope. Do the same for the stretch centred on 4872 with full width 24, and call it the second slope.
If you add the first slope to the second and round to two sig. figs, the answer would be -1.7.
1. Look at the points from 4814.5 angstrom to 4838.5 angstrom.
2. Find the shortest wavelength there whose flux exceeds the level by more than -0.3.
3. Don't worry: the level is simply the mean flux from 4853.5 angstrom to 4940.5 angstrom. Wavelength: 4816 angstrom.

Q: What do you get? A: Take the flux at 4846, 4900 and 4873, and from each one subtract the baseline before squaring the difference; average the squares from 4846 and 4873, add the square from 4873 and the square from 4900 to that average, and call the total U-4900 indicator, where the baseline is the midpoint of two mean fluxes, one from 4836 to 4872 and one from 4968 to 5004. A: 28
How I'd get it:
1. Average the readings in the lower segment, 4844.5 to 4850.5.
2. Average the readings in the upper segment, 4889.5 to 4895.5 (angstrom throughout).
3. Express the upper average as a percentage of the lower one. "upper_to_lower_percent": 97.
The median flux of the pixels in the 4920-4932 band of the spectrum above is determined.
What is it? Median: 31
